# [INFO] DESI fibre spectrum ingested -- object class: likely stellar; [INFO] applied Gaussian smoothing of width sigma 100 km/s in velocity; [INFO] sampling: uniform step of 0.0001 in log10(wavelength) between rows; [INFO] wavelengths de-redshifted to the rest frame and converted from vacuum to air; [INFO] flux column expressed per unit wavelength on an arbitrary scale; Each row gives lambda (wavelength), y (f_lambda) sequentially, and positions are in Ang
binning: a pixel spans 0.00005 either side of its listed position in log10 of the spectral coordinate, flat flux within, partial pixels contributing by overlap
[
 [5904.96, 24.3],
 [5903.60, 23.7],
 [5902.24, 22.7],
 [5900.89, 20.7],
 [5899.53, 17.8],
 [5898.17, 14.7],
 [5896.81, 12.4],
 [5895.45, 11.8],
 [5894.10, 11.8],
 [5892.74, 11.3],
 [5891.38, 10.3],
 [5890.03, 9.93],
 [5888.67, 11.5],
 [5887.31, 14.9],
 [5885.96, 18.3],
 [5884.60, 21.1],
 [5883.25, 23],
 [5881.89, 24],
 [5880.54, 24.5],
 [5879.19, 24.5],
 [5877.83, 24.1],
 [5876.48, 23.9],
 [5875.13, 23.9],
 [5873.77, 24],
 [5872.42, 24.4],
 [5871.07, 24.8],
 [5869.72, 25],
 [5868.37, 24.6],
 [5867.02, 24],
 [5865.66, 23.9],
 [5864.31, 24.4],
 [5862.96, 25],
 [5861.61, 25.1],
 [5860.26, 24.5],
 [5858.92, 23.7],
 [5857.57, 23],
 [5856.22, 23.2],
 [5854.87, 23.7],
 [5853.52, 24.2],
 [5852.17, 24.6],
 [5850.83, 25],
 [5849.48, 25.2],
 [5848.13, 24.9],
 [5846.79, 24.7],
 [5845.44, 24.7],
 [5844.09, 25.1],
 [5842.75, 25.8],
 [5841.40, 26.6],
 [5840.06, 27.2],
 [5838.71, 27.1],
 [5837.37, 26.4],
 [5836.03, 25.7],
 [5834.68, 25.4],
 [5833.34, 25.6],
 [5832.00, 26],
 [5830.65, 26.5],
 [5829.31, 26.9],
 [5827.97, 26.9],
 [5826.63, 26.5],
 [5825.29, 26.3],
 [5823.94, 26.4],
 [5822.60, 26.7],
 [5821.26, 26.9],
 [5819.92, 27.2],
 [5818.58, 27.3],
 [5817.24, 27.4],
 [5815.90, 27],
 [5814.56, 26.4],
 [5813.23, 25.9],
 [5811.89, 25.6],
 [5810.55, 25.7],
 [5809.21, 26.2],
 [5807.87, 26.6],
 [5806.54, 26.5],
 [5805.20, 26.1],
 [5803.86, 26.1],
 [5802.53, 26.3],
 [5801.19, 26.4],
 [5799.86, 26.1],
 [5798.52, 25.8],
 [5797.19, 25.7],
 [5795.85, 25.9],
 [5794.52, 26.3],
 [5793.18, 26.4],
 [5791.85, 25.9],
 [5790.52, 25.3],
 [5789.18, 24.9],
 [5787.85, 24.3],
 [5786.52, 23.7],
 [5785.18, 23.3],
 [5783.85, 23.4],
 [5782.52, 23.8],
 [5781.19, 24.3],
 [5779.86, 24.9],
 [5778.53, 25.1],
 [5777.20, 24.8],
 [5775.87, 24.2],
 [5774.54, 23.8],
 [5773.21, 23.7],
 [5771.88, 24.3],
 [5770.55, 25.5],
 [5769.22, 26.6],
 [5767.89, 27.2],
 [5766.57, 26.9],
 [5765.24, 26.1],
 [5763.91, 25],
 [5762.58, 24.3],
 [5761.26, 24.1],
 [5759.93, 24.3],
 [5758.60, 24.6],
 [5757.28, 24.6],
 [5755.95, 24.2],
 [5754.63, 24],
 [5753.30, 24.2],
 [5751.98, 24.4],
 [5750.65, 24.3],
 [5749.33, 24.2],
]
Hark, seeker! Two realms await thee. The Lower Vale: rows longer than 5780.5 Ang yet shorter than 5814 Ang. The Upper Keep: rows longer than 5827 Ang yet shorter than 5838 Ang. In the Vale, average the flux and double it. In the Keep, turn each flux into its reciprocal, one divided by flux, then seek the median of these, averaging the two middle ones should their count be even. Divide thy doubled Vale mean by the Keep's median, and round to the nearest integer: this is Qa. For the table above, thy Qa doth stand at 1334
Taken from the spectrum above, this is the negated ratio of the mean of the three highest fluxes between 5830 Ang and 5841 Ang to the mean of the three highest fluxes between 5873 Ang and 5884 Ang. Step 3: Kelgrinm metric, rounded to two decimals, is -1.11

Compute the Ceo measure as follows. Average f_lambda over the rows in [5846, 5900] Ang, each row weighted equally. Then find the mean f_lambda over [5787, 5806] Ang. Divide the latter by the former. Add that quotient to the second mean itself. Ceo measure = 27.0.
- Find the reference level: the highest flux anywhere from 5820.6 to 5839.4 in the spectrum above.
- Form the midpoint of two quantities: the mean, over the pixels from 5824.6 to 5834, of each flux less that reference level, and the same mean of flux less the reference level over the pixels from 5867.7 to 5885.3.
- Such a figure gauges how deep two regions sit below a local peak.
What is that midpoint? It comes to -1.9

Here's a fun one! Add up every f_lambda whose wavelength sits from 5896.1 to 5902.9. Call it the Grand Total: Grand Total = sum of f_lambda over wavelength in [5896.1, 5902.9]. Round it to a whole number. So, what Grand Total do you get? 88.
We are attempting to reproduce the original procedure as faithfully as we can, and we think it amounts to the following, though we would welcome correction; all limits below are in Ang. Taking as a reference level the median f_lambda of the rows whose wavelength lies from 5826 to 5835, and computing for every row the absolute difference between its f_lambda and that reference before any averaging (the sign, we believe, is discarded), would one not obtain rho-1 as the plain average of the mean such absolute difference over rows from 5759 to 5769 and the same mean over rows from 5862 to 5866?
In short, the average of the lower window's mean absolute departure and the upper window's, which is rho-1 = 1.7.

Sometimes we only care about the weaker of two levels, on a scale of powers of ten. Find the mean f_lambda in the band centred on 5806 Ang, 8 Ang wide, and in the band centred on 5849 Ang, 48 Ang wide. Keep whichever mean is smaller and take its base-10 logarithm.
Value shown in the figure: 1.401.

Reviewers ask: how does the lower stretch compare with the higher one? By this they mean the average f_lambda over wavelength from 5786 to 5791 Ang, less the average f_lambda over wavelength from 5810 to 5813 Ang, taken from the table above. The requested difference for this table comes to -1.1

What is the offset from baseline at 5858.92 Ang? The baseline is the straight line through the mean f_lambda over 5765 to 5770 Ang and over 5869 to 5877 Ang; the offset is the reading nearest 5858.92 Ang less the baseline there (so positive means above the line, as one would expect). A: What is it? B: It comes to -1.0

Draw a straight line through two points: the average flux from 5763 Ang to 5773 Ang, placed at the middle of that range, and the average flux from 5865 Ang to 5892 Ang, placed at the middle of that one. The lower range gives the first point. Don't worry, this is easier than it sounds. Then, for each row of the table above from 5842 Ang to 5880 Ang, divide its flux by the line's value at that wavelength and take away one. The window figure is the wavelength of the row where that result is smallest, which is 5857.57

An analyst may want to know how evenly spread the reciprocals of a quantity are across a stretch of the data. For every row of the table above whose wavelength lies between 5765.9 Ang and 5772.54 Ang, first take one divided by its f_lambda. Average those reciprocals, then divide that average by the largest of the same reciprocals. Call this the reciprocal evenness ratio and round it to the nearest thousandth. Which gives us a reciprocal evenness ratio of 0.933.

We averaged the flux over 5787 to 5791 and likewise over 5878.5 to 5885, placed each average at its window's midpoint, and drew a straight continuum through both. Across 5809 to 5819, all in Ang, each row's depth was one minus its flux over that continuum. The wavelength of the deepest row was 5811.89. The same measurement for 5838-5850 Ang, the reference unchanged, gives 5845.44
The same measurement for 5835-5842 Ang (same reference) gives 5836.03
